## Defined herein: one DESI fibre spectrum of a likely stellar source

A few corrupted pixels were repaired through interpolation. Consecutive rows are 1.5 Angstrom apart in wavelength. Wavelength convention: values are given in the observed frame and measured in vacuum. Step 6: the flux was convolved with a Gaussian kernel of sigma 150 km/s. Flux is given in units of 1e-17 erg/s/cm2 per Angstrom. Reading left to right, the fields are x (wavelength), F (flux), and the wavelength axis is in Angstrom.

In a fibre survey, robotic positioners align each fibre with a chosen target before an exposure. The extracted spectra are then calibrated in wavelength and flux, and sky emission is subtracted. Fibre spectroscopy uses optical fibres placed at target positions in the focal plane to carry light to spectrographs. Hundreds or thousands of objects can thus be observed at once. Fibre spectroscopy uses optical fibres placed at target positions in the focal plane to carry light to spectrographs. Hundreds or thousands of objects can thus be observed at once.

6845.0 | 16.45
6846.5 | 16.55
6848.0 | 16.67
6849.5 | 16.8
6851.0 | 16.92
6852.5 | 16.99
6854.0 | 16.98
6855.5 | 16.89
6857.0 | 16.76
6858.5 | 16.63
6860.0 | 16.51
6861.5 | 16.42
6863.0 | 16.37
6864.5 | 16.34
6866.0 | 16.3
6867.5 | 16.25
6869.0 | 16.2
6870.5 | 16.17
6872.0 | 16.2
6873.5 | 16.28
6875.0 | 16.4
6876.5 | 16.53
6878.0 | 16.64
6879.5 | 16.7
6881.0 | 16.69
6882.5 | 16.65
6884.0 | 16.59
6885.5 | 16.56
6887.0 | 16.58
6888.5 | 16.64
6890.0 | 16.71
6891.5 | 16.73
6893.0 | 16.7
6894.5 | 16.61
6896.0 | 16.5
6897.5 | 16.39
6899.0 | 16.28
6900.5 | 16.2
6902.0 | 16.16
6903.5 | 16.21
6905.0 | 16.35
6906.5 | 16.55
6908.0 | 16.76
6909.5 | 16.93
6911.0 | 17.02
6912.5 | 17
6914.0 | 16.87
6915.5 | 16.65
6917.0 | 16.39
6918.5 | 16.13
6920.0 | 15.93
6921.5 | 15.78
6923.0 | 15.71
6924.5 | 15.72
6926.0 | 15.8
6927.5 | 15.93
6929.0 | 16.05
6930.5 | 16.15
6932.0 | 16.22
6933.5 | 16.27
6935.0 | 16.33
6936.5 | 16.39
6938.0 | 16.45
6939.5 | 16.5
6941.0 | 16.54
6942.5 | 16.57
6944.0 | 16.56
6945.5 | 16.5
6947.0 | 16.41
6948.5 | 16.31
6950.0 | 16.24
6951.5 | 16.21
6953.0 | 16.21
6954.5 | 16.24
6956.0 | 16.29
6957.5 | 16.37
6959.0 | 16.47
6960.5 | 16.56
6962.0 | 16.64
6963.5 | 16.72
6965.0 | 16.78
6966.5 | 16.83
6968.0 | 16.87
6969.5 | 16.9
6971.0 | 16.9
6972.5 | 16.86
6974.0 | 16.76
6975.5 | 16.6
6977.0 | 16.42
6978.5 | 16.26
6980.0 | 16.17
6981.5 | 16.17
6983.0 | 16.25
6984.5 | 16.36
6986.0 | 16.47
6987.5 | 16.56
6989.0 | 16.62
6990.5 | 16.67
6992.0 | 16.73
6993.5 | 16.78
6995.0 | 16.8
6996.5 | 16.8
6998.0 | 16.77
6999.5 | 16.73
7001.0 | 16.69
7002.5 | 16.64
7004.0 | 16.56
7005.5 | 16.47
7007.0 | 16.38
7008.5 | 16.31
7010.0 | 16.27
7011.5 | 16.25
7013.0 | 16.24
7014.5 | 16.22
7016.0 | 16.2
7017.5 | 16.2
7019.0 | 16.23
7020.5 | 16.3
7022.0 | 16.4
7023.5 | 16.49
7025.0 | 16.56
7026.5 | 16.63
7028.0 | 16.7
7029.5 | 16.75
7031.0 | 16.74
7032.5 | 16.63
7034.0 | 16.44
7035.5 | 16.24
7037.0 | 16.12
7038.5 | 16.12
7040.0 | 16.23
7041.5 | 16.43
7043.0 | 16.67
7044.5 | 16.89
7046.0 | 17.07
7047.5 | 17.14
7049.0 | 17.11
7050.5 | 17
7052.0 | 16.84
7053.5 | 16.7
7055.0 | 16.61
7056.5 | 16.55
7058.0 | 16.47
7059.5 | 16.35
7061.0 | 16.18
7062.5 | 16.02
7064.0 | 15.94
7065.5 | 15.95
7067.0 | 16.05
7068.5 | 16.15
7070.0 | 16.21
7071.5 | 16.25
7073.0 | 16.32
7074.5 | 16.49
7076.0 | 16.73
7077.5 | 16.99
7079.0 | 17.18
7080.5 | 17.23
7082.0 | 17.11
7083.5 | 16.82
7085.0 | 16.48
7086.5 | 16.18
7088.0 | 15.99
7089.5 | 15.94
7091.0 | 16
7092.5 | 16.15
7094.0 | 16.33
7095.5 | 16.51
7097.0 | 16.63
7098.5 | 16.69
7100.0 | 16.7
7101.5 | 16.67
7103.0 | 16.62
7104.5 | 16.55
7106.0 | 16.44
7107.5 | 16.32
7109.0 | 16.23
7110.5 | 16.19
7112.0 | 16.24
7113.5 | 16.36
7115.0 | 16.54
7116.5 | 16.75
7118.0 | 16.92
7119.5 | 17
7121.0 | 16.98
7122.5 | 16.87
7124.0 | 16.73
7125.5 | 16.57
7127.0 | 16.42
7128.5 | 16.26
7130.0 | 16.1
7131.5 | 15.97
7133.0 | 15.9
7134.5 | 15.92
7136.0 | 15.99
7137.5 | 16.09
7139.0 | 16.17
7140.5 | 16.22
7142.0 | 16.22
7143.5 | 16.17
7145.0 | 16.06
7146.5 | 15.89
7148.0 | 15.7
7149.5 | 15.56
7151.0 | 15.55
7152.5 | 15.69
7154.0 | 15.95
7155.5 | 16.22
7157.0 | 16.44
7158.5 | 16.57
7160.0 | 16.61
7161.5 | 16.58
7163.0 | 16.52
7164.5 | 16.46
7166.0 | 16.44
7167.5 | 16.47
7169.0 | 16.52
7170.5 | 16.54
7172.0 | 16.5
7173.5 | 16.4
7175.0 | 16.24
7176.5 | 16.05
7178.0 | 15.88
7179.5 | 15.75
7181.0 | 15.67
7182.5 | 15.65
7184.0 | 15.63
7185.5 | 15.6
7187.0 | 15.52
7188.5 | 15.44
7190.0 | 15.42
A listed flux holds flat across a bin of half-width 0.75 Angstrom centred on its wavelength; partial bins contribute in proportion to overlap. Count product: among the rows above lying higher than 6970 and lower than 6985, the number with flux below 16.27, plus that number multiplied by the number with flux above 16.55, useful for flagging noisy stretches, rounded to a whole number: 20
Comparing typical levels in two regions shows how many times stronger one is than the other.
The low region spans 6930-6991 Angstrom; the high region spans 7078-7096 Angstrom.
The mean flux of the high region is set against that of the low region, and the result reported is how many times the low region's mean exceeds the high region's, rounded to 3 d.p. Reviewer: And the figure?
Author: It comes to 0.999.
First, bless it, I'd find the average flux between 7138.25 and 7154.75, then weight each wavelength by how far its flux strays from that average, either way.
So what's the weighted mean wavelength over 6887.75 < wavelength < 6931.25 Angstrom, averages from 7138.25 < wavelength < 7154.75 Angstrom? 6905.3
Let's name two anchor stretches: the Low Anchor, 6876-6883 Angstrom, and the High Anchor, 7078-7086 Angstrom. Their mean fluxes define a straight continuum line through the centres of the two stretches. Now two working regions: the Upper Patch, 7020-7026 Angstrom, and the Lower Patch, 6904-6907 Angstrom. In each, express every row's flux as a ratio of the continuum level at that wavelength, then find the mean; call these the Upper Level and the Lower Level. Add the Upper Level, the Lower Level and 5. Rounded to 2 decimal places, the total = 6.96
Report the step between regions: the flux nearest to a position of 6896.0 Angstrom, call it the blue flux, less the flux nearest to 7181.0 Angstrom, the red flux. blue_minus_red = 0.83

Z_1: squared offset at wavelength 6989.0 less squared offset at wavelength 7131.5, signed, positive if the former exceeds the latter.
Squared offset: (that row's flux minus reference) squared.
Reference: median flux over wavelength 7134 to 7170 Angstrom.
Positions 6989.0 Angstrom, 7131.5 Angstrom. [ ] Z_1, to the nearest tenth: 0.1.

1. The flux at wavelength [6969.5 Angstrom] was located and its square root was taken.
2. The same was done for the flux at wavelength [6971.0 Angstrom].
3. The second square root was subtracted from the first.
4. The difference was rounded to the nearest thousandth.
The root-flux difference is 0.000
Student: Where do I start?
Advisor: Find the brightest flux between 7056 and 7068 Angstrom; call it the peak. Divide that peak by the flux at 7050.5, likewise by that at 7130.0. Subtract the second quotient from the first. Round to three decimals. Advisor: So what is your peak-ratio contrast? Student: -0.054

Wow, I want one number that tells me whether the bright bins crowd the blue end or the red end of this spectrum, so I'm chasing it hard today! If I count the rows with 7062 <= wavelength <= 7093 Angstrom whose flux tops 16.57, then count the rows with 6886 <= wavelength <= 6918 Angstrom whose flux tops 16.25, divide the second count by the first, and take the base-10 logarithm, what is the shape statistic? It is 0.48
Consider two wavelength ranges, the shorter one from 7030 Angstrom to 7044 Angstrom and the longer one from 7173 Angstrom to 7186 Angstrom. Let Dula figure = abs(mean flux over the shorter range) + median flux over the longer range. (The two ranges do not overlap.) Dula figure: 32.2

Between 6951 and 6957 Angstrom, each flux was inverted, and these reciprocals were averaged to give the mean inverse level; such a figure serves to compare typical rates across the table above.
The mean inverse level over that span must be 0.0616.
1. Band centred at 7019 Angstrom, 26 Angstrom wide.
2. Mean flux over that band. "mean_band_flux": 16.4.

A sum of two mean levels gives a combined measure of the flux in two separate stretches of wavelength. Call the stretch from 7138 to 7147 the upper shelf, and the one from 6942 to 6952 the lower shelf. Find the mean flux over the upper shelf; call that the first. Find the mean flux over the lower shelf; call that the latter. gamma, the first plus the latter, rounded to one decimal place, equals 32.5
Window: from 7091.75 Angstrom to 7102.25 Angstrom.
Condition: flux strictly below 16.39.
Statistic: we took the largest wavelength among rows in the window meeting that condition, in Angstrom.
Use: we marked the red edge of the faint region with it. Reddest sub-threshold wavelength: 7094.0 Angstrom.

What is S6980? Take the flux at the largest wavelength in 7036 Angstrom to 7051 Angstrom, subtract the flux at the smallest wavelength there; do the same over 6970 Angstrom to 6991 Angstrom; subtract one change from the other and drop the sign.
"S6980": 1.11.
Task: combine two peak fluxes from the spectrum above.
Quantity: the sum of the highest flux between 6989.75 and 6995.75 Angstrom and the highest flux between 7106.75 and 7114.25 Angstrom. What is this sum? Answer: 33.2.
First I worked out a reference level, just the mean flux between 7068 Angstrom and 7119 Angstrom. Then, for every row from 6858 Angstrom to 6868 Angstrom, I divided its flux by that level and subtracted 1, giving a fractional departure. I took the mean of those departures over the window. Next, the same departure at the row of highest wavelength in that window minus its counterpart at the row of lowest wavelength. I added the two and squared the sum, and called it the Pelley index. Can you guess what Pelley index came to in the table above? 0.0008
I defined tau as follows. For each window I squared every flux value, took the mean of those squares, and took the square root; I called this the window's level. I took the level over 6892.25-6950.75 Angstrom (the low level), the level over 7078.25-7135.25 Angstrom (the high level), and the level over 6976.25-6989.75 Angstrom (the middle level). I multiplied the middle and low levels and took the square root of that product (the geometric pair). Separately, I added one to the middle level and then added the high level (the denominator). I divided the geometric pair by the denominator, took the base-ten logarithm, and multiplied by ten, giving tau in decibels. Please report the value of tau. -3.16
